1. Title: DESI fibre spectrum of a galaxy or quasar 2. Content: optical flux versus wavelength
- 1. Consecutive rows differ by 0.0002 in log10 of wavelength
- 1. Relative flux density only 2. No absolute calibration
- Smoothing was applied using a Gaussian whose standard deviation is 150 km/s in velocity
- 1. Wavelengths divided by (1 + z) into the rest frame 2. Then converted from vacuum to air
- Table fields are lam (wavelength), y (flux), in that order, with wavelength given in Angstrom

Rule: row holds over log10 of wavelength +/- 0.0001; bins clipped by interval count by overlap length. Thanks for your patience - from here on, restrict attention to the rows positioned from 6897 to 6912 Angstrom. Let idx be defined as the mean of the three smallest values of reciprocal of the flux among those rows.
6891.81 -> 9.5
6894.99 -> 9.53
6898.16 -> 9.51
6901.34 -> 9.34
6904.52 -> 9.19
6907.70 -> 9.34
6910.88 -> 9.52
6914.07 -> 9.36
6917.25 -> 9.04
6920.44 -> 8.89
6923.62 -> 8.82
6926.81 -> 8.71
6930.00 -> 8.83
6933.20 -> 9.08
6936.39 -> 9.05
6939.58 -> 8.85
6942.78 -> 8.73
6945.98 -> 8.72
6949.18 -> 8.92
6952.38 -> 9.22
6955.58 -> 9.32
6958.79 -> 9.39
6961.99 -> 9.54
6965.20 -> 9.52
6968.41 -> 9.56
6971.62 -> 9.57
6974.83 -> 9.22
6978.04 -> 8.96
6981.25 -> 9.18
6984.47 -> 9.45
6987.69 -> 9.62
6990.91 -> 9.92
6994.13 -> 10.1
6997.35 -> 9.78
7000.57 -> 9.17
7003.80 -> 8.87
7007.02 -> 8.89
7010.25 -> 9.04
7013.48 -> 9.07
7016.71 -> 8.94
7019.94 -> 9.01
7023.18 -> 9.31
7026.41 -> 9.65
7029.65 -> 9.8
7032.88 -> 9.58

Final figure 0.106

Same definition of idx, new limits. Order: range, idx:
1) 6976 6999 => 0.101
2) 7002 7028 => 0.107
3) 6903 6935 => 0.106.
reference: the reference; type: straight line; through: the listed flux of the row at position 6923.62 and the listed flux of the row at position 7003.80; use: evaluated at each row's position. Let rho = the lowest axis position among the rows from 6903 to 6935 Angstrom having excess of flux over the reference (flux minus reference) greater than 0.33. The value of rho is 6904.52 Angstrom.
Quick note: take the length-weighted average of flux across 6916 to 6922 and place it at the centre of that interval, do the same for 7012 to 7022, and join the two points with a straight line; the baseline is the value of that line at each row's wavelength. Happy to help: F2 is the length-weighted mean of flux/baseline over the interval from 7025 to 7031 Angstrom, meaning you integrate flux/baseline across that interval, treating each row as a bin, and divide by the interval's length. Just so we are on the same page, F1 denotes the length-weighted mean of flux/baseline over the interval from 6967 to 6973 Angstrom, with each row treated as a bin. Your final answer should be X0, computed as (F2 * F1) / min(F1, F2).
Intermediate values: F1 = 1.06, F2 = 1.08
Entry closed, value 1.08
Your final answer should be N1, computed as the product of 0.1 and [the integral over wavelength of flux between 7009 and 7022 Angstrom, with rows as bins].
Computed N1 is 11.7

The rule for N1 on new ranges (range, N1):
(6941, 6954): 11.6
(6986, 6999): 12.8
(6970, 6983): 12.0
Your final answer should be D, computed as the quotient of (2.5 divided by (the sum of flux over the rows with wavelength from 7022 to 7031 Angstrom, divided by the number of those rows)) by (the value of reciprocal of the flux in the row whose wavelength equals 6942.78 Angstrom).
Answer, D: 2.28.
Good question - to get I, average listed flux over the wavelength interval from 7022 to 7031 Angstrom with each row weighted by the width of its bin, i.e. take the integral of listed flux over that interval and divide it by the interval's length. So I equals 9.60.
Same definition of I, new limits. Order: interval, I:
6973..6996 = 9.50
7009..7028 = 9.17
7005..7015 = 9.00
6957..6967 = 9.48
